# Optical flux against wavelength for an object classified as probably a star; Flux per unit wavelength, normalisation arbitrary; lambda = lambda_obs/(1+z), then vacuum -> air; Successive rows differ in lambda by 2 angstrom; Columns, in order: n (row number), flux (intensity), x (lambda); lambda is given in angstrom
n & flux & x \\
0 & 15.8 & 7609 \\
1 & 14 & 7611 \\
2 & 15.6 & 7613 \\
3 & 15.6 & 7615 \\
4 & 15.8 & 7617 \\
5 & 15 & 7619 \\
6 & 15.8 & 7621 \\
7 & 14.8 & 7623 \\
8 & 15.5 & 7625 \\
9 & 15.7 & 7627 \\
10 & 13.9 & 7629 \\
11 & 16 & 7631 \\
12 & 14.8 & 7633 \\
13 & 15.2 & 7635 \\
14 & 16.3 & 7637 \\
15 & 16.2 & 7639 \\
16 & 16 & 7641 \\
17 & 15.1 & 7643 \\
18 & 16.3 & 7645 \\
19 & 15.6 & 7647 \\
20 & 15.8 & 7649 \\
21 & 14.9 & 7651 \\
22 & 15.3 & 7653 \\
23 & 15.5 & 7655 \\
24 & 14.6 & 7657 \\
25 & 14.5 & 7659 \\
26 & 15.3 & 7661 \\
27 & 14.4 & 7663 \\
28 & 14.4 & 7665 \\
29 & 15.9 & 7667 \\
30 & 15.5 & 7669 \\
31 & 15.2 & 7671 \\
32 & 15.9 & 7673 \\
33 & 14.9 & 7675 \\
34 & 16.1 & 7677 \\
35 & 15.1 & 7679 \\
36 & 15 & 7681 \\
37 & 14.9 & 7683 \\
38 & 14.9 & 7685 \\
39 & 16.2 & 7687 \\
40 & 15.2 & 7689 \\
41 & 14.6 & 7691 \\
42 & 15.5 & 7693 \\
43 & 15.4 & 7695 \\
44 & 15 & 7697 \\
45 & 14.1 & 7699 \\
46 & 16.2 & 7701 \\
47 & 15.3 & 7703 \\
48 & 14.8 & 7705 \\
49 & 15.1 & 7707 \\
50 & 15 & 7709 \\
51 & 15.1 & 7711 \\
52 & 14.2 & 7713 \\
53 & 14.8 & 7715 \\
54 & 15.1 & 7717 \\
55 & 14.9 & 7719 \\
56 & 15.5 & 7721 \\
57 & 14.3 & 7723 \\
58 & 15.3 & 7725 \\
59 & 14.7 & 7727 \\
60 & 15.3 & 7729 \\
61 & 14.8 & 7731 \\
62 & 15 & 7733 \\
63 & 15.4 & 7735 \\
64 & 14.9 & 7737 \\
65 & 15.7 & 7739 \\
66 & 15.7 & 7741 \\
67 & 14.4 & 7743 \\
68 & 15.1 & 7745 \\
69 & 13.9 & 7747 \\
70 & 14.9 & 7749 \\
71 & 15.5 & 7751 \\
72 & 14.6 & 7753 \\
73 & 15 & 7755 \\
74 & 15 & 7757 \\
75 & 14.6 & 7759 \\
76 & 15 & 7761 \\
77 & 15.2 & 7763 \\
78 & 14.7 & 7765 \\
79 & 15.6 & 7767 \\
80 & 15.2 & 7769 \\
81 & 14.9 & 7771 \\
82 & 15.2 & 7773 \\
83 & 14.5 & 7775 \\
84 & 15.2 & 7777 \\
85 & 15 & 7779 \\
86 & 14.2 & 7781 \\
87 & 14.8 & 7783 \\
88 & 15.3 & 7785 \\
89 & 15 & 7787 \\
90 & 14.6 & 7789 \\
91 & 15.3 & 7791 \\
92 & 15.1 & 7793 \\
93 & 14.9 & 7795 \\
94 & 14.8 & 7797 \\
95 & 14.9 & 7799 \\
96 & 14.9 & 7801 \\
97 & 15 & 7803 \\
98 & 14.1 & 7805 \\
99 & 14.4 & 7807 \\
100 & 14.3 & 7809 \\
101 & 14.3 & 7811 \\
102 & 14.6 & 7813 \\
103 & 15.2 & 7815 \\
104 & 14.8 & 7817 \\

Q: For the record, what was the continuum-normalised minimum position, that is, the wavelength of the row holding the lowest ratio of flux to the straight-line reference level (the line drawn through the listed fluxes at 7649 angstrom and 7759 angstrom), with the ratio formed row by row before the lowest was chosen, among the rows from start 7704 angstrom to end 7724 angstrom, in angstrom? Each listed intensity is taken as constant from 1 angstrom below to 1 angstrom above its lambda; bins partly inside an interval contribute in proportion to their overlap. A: 7713 angstrom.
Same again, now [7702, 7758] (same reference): 7713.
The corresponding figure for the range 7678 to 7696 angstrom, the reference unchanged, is 7691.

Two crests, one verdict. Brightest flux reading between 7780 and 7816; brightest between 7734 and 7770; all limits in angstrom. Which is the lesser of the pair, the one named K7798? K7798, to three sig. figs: 15.3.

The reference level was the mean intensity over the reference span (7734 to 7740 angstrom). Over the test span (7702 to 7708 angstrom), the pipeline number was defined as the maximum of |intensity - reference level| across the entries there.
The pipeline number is 0.53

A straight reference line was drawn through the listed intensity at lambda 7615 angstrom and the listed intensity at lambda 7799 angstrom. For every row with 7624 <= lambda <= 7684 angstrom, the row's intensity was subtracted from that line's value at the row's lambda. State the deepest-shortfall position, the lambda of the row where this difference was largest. 7629 angstrom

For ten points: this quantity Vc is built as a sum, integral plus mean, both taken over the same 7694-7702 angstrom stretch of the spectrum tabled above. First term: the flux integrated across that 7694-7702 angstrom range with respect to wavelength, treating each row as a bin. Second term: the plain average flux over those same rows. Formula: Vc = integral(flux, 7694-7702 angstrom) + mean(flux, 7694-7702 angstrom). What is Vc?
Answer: 137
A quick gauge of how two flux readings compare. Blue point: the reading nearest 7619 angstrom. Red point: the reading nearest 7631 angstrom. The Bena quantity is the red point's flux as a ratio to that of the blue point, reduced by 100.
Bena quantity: -98.9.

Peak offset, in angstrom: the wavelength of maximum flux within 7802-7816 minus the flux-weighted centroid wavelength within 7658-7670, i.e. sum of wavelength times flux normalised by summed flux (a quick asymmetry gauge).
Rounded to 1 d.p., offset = 150.9 angstrom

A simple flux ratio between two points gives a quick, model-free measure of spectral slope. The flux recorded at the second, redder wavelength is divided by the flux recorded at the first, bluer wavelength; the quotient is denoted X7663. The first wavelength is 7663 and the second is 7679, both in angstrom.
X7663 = 1.05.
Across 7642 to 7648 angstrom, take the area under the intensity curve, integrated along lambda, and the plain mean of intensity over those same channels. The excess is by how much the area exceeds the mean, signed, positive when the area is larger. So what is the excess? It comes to 78.3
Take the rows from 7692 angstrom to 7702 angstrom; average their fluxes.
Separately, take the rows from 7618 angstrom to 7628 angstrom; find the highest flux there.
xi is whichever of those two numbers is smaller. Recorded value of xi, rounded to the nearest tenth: 15.2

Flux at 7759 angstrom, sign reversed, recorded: -14.6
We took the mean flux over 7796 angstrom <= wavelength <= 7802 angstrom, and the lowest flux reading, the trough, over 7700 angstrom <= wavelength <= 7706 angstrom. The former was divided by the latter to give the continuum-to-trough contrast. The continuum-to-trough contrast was 1.00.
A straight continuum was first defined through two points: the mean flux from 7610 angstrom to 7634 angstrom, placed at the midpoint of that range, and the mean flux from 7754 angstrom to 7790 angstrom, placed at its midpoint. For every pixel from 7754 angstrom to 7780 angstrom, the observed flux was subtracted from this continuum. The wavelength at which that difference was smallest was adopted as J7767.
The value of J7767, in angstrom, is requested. 7767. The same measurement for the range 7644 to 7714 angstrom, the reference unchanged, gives 7645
